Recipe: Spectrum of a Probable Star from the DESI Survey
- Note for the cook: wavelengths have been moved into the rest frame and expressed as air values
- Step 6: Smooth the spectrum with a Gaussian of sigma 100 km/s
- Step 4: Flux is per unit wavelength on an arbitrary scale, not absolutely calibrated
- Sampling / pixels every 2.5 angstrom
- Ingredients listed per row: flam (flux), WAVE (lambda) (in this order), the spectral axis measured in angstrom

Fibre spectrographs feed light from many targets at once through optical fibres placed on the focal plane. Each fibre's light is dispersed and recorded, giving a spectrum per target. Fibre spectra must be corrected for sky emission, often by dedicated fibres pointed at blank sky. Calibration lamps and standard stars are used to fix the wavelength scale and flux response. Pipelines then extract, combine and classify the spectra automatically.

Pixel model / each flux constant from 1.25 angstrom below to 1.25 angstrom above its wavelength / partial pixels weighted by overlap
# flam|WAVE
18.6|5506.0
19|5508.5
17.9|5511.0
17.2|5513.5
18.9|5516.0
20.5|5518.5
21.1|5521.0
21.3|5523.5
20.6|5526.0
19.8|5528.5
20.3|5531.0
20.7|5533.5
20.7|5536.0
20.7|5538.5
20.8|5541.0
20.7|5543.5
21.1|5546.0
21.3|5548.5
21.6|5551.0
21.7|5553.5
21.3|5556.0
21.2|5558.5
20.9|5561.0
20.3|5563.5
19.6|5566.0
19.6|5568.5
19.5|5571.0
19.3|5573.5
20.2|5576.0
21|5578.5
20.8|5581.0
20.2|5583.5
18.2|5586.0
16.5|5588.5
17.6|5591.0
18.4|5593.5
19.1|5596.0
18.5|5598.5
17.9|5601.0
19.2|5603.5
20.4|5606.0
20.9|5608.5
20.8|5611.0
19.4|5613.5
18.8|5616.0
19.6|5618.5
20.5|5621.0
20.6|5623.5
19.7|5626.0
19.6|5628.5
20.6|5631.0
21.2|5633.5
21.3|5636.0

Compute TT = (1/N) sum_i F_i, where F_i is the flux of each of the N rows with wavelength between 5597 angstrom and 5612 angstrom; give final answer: 19.6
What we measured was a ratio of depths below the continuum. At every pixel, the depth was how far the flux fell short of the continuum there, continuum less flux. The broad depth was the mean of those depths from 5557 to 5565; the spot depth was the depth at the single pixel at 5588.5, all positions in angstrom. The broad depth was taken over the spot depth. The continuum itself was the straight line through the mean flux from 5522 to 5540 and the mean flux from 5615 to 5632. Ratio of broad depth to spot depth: -0.1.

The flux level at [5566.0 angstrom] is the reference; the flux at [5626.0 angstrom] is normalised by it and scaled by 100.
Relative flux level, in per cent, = 101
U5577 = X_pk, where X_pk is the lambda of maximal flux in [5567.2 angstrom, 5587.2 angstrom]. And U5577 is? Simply 5578.5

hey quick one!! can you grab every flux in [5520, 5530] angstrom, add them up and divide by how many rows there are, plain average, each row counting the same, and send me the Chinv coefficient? 20.7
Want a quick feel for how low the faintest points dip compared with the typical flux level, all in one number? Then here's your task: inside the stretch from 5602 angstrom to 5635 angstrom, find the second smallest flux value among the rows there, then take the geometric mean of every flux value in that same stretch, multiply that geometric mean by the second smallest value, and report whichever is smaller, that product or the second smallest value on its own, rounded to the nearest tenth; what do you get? 19.2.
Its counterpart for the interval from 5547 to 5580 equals 19.5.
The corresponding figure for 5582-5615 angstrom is 17.6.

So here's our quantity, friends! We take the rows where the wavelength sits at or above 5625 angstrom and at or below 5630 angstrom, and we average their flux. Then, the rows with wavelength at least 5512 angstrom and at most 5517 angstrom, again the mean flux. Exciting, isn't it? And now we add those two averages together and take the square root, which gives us 6.14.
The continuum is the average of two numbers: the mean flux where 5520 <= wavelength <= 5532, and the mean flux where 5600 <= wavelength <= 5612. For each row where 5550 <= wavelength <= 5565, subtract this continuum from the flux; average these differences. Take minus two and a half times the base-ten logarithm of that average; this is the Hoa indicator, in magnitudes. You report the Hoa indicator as 0.1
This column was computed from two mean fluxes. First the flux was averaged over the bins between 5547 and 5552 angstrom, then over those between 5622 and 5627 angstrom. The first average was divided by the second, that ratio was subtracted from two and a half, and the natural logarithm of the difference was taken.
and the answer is 0.36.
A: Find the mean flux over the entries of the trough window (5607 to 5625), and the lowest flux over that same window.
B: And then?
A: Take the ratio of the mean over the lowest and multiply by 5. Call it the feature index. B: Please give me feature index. 5.34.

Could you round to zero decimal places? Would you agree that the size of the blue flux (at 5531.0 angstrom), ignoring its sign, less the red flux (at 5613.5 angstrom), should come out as 1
